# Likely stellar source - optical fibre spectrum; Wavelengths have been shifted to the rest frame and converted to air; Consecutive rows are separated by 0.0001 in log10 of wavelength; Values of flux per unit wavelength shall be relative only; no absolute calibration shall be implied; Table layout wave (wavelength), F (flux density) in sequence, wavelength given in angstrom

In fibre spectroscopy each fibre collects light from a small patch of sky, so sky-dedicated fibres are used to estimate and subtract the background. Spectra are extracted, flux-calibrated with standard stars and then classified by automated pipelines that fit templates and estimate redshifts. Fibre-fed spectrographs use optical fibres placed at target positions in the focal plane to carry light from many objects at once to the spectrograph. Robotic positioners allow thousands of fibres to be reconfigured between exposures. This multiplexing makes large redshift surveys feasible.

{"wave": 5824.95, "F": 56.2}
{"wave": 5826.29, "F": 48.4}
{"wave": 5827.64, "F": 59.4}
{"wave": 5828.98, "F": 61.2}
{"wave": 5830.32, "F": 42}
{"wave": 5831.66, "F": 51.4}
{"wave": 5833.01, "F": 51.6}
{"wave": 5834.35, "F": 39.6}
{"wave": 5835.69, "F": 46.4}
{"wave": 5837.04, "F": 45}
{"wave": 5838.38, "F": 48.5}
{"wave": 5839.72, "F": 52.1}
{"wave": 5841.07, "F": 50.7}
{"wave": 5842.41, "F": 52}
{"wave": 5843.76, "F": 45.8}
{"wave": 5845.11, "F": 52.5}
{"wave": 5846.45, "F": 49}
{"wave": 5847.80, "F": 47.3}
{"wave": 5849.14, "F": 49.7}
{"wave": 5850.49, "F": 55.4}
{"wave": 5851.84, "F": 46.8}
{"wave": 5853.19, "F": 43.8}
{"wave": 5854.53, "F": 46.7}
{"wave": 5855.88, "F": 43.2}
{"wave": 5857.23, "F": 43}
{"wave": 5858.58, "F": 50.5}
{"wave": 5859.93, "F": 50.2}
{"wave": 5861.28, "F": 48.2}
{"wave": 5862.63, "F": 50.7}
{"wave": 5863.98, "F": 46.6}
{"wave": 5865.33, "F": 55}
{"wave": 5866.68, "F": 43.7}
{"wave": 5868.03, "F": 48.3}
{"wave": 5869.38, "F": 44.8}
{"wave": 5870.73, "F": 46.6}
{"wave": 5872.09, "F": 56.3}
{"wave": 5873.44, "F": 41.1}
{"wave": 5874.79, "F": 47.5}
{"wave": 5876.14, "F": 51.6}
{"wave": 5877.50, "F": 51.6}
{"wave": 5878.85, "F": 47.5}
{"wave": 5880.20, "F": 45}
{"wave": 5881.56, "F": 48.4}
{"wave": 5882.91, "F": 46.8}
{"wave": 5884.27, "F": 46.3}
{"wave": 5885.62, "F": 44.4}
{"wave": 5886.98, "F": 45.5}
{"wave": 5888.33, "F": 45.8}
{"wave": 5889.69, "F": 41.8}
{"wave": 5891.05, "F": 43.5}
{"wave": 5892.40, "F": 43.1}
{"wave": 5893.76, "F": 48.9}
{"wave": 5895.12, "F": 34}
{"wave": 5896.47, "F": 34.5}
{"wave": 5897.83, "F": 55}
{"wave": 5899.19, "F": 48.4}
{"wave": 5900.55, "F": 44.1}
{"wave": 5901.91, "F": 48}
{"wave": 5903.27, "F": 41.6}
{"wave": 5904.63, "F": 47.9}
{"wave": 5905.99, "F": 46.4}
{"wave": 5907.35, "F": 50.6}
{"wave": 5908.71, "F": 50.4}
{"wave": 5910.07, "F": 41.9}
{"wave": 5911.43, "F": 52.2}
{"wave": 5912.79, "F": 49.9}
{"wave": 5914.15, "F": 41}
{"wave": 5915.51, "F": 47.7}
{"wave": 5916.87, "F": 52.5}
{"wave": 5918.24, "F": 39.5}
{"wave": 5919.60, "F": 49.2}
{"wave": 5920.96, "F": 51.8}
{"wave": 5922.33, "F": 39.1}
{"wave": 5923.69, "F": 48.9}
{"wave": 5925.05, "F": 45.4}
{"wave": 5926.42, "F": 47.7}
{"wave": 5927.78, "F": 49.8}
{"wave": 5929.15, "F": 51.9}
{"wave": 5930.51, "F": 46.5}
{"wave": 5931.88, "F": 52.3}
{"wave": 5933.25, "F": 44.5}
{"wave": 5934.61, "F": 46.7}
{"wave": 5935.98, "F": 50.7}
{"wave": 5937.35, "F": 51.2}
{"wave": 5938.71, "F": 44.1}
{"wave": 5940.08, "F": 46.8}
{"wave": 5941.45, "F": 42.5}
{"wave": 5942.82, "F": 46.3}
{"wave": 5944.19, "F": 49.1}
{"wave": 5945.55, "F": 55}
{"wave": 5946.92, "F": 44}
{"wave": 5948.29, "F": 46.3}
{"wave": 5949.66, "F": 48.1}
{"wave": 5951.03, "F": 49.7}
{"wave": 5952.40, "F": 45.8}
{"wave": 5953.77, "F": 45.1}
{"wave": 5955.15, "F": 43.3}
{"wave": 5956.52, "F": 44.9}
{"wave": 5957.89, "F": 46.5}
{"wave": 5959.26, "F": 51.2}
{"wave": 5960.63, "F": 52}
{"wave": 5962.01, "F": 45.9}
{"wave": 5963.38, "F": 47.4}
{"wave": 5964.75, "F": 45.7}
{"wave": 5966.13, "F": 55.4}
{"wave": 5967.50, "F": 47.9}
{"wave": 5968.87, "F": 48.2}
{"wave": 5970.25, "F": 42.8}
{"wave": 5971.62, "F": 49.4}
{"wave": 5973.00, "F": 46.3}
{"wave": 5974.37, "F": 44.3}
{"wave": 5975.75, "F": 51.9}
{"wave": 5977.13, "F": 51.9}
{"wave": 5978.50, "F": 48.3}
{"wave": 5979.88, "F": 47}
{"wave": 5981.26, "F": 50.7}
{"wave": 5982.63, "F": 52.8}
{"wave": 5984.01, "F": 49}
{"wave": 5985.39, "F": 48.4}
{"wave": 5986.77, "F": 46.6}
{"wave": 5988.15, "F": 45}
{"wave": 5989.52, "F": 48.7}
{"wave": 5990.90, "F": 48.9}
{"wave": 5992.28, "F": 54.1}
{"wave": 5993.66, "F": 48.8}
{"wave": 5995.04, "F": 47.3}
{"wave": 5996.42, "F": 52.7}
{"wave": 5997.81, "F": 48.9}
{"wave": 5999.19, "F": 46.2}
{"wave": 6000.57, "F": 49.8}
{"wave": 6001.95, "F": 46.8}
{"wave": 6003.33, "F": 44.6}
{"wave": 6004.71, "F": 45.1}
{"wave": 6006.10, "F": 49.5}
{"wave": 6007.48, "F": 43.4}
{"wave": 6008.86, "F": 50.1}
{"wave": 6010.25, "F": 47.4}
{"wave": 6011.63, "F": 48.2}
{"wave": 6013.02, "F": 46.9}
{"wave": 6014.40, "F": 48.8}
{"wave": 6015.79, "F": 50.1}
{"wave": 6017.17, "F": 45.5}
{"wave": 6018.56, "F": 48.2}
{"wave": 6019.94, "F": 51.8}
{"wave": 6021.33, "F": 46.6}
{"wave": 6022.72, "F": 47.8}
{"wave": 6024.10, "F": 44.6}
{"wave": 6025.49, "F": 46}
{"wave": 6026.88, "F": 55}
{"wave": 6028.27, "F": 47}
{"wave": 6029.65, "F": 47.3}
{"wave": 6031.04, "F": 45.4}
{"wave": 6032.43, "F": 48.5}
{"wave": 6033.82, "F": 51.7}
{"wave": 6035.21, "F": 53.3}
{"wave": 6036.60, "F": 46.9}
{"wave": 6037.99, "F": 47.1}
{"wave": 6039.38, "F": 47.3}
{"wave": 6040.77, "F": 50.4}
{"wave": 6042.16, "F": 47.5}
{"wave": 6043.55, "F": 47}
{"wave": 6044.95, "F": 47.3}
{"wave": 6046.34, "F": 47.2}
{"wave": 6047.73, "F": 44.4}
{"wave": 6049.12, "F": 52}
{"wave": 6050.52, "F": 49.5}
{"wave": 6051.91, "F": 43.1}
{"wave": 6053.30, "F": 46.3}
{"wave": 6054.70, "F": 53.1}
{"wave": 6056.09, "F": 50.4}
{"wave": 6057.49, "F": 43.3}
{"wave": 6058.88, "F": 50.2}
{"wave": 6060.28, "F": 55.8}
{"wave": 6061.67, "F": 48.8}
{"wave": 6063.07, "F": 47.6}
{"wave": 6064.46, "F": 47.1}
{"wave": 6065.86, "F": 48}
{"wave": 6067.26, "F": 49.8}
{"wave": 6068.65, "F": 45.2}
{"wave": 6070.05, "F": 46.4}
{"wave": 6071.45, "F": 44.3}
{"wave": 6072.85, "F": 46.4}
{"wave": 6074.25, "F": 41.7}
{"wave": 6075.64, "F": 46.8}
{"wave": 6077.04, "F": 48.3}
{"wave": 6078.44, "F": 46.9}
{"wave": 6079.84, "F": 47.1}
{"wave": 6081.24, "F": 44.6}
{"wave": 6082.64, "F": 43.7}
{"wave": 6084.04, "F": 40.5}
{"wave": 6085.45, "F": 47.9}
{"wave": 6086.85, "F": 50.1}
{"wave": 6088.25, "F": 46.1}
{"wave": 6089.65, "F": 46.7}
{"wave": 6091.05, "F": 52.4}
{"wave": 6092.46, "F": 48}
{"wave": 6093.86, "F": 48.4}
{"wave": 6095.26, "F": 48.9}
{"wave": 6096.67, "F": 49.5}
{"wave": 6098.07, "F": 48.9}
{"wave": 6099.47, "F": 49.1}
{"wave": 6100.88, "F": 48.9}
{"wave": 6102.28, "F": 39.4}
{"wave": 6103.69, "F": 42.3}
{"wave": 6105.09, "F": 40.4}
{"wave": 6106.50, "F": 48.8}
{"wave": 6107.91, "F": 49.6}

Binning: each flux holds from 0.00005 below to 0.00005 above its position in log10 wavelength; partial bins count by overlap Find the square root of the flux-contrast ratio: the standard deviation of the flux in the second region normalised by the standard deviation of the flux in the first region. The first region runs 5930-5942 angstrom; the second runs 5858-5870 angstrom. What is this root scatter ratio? 1.00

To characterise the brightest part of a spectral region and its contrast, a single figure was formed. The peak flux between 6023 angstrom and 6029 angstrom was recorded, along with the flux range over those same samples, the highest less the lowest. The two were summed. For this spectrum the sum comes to 65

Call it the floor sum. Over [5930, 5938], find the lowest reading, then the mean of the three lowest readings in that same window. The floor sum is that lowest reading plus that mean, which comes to 90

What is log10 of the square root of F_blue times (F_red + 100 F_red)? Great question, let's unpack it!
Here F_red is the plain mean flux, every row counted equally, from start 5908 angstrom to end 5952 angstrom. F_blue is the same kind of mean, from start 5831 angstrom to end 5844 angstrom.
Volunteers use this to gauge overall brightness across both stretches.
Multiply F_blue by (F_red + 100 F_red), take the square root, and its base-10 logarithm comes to 2.68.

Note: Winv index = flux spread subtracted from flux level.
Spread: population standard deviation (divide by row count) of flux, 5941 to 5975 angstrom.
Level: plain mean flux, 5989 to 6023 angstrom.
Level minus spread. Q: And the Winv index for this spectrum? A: 44.9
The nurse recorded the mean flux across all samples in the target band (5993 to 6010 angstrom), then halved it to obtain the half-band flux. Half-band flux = 23.9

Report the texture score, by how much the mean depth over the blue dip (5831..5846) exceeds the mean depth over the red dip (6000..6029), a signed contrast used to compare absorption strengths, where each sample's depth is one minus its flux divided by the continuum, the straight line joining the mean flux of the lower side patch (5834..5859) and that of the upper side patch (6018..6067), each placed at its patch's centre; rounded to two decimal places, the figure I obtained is -0.03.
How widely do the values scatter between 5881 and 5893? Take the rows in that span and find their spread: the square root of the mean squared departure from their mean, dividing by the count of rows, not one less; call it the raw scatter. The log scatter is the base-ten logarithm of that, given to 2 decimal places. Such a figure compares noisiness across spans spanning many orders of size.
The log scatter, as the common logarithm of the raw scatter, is 0.29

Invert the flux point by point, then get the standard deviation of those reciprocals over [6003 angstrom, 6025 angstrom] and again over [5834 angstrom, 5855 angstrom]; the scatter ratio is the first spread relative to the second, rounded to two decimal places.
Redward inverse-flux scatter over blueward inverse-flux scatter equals 0.60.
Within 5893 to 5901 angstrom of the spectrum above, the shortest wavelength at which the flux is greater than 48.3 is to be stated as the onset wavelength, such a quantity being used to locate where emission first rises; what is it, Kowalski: 5893.76 angstrom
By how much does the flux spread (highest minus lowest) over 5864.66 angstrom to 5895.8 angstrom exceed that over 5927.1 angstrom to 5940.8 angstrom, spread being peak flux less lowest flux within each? 14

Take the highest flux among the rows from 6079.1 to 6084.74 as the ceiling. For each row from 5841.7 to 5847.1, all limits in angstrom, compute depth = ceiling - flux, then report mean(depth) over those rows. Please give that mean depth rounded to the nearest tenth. -2.7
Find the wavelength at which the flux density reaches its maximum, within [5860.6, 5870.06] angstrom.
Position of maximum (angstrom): 5865.33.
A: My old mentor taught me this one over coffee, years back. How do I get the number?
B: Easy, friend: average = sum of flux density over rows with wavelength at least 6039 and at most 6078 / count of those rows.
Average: 47.7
